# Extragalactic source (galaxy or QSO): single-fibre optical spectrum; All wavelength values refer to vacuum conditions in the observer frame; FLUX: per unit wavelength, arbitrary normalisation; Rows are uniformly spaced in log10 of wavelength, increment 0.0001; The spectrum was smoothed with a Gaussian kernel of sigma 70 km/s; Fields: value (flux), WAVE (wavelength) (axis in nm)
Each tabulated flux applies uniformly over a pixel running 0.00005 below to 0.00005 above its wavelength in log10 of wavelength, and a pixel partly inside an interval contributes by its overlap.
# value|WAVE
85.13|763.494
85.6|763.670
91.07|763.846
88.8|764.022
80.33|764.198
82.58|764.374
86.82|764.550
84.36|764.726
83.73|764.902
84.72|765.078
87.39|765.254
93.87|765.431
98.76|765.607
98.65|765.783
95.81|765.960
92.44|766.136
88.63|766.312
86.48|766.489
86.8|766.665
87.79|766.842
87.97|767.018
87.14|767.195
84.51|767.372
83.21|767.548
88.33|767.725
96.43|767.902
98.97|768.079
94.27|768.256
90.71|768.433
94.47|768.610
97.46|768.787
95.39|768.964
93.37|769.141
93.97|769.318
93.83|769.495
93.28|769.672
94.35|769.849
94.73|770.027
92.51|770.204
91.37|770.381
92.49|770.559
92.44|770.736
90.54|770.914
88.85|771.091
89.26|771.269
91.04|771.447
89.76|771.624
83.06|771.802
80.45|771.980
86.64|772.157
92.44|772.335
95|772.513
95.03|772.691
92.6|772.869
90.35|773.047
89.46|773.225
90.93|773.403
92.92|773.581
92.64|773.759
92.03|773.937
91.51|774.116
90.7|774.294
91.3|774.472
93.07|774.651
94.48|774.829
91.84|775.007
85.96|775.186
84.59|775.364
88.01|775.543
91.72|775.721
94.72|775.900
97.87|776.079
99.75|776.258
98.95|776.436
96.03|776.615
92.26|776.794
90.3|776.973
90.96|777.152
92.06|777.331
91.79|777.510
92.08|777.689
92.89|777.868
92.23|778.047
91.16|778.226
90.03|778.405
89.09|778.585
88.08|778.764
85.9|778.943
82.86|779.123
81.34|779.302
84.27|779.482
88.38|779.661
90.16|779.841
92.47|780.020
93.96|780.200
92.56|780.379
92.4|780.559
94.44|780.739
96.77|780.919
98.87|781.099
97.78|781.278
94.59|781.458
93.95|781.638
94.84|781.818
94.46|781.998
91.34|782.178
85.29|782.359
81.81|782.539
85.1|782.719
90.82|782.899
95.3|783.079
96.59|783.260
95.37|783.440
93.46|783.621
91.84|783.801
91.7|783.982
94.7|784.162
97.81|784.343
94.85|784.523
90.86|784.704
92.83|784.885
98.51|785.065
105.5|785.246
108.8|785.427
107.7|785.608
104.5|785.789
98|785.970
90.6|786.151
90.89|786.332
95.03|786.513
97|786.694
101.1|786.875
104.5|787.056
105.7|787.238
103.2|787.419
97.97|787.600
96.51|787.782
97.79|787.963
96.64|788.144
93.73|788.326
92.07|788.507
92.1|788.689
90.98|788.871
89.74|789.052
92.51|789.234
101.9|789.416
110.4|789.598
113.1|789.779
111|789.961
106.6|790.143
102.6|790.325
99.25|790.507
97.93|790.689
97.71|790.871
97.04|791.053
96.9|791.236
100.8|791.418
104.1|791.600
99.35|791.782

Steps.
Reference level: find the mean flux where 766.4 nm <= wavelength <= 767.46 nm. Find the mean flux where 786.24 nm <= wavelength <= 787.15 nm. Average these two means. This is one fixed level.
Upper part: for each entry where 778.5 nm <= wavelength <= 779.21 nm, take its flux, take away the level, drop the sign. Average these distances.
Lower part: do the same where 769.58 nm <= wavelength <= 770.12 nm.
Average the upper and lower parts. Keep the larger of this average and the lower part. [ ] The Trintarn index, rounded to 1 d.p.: 3.8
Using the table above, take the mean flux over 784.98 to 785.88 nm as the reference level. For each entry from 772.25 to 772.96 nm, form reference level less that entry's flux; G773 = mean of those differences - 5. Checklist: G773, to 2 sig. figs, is 6.2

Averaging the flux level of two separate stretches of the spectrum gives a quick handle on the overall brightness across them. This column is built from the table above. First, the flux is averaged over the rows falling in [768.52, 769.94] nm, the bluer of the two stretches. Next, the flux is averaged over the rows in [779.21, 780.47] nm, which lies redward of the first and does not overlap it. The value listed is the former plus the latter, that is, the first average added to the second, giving 184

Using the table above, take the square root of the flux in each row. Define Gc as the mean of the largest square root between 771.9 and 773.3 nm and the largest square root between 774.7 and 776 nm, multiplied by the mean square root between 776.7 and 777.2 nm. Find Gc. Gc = 93.0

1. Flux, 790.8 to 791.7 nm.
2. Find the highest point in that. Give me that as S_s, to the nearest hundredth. 104.10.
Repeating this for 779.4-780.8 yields 94.44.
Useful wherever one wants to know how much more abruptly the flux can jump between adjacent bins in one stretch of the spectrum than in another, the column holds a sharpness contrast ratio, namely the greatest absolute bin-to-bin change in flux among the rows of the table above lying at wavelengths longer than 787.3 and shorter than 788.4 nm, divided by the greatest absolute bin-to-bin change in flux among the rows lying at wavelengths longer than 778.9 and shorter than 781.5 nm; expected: 1.3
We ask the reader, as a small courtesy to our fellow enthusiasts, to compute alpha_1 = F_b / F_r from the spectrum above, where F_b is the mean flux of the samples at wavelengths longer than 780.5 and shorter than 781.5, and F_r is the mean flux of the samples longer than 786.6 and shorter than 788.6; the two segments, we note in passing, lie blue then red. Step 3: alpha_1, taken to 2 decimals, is 0.97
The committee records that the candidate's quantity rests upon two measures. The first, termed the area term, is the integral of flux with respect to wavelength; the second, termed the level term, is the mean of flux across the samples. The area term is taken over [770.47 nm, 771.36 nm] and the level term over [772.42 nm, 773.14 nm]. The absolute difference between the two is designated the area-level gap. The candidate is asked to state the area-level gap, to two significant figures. 13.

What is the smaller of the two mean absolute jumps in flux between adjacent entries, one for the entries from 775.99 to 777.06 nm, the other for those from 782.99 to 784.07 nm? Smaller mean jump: 1.2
